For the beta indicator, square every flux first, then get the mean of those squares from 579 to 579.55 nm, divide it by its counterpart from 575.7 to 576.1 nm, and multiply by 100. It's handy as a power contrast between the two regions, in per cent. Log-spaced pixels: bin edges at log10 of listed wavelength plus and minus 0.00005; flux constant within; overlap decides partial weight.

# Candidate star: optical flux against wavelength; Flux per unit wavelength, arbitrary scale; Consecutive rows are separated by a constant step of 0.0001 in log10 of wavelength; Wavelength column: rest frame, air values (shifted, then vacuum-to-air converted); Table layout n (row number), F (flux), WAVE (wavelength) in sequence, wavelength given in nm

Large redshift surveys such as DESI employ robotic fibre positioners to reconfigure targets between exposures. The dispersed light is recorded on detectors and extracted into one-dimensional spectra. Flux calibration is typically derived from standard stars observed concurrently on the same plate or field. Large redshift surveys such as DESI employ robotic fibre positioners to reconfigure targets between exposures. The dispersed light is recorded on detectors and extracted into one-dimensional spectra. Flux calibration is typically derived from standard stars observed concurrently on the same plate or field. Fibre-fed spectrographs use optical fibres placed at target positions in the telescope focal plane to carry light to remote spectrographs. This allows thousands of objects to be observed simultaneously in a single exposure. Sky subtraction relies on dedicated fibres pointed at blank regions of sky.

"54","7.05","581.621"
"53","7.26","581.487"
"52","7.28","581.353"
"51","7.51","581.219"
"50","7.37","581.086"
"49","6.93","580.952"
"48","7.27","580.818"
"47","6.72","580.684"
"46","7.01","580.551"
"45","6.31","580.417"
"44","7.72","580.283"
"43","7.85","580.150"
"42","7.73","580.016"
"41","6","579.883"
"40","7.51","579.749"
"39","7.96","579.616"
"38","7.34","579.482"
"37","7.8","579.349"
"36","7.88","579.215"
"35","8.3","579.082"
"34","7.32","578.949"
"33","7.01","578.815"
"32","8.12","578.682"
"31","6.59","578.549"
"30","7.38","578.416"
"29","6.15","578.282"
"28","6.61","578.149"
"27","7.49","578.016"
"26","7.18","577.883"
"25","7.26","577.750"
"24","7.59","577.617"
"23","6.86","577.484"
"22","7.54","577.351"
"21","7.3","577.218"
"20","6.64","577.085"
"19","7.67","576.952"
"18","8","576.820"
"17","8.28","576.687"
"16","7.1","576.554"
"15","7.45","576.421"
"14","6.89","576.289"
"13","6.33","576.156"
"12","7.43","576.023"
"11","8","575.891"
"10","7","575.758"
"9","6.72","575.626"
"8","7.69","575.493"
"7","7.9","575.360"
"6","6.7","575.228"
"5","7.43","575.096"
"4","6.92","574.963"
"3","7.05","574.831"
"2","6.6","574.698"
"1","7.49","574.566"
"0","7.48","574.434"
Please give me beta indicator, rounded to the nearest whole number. 110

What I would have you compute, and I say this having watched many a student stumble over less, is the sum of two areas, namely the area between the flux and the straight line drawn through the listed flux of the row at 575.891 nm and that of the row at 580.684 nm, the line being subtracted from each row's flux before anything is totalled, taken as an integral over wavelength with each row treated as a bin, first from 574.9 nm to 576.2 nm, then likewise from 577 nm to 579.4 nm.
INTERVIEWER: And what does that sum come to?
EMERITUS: -1.4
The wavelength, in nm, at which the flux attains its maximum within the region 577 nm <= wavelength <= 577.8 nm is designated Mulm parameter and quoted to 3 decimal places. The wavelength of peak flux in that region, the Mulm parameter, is 577.617 nm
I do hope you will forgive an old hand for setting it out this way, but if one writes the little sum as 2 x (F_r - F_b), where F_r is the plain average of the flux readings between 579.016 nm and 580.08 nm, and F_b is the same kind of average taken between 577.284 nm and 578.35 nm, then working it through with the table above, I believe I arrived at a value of 1.0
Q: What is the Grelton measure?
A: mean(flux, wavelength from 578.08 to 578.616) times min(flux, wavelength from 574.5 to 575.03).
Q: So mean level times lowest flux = 44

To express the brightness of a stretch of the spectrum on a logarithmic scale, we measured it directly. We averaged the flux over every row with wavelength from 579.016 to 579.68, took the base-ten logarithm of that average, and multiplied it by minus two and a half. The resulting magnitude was -2.24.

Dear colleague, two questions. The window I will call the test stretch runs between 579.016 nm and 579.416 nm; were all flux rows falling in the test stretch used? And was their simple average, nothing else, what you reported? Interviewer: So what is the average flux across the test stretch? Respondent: 7.99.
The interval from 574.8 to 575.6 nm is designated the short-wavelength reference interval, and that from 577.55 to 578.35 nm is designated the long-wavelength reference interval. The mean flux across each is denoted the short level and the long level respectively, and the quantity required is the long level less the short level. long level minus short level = -0.2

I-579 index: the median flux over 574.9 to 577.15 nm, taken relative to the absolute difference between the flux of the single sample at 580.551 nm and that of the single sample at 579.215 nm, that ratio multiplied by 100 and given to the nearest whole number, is 854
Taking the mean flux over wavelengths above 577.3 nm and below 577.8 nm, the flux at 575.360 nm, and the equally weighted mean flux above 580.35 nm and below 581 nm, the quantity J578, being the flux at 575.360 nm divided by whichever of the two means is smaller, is 1.15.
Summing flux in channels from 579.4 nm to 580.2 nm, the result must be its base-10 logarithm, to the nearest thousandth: 1.647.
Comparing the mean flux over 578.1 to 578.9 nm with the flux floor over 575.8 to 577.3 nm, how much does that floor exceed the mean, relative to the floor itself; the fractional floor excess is -0.10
